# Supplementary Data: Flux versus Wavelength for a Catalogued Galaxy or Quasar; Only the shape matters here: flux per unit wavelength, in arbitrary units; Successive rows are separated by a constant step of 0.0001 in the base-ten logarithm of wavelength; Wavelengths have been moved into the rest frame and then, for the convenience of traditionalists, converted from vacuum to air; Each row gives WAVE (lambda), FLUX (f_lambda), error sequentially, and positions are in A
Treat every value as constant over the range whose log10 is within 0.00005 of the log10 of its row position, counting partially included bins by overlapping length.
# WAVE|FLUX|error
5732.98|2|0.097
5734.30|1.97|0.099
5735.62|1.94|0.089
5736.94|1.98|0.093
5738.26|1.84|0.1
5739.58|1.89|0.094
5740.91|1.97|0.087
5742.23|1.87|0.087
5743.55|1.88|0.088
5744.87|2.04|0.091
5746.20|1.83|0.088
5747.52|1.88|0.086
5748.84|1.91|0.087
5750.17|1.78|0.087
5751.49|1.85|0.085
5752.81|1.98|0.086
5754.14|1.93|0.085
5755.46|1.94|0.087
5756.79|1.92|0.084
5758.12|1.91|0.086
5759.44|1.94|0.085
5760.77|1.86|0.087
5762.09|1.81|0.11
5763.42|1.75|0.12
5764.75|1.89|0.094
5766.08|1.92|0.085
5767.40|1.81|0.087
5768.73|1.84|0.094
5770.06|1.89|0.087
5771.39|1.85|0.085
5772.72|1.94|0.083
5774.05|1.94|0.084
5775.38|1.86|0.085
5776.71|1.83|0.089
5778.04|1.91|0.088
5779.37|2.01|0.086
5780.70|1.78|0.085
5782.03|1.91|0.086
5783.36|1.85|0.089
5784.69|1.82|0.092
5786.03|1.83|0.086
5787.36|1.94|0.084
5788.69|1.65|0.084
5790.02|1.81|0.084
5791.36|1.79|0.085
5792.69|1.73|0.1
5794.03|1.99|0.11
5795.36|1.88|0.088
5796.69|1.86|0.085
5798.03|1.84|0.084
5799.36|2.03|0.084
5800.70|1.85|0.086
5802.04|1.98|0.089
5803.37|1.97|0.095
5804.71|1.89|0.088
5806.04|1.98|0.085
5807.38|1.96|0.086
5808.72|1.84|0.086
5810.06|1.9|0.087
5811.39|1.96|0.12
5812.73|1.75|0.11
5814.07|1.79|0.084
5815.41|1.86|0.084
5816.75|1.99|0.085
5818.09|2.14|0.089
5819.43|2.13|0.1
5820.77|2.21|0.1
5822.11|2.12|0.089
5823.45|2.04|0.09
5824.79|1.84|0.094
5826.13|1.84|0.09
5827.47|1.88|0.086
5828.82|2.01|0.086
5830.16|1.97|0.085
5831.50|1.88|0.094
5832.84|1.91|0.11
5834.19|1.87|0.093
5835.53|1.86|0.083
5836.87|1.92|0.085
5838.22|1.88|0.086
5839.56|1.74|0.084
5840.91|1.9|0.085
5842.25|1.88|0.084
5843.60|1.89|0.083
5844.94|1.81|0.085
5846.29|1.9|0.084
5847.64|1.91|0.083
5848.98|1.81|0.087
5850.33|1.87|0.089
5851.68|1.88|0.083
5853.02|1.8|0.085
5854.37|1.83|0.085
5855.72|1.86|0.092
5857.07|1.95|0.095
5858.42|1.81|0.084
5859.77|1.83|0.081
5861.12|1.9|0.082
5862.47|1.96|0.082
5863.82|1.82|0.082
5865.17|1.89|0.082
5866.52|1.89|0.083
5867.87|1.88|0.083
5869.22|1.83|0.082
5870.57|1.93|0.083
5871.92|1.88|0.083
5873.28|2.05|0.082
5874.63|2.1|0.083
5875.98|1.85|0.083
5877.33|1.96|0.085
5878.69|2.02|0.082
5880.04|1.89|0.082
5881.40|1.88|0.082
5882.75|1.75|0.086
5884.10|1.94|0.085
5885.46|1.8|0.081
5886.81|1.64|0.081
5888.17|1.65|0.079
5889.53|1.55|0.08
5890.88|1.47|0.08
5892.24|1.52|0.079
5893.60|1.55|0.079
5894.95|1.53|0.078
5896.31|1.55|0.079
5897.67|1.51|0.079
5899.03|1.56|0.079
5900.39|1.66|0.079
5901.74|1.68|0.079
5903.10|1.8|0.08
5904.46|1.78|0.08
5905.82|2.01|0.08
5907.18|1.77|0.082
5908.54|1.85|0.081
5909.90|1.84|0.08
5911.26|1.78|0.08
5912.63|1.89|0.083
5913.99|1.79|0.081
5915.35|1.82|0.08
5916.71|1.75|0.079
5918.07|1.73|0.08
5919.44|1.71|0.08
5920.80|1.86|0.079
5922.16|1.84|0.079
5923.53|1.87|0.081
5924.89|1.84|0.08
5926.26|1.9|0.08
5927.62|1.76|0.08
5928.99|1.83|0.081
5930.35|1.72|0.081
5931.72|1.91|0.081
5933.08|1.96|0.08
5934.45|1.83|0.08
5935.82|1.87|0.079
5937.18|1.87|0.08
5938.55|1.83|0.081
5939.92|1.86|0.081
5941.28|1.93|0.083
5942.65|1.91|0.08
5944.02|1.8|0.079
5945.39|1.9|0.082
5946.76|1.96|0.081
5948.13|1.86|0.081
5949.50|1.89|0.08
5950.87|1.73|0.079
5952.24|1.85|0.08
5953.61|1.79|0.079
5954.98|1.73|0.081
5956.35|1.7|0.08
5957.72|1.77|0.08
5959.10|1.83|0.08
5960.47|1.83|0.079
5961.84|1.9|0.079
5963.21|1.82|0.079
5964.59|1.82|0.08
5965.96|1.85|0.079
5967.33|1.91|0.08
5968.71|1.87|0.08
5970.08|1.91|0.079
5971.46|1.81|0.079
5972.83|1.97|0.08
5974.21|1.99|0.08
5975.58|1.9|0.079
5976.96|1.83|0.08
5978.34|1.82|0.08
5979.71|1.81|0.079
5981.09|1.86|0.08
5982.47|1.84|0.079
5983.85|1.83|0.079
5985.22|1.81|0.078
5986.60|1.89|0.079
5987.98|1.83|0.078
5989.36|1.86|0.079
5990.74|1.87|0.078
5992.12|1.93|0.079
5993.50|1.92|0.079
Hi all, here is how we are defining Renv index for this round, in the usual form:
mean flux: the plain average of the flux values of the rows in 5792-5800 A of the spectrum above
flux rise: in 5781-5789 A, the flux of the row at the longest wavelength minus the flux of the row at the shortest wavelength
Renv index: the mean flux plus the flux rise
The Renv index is 1.63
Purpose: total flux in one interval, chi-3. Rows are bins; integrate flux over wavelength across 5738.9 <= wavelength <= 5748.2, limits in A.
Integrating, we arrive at 18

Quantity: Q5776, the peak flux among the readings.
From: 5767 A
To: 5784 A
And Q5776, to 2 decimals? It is 2.01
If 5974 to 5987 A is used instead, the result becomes 1.99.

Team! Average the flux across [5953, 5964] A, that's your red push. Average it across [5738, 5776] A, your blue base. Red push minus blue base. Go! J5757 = -0.091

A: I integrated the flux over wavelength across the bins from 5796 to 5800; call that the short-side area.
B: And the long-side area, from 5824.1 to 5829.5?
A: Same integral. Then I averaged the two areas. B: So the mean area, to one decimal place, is 8.9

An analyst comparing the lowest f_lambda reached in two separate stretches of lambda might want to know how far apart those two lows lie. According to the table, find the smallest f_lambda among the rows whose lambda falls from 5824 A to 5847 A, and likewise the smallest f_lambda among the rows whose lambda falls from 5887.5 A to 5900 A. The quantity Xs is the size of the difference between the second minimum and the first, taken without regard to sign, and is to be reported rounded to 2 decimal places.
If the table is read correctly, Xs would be 0.27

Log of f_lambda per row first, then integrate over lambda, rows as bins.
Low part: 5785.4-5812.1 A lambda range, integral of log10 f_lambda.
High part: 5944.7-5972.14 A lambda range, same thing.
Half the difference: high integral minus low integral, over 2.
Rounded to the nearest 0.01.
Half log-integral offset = -0.05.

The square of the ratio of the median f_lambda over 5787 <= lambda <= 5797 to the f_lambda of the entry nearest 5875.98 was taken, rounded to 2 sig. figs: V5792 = 0.98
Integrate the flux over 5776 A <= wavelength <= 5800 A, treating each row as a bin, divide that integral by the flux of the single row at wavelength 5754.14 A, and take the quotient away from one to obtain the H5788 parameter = -22.1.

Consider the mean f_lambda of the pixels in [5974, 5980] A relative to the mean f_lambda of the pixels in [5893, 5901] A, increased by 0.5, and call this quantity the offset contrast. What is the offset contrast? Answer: 1.70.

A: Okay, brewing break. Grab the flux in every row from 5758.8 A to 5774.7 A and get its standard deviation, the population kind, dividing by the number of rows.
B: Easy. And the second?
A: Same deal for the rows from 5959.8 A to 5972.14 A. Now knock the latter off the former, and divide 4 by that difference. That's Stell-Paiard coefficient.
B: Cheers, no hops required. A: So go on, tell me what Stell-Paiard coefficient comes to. 201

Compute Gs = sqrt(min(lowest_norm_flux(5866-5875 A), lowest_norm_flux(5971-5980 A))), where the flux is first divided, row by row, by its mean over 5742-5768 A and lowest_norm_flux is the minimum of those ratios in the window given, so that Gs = 0.980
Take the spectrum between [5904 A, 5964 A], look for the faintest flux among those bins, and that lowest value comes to 1.7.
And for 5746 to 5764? 1.75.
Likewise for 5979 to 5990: 1.81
